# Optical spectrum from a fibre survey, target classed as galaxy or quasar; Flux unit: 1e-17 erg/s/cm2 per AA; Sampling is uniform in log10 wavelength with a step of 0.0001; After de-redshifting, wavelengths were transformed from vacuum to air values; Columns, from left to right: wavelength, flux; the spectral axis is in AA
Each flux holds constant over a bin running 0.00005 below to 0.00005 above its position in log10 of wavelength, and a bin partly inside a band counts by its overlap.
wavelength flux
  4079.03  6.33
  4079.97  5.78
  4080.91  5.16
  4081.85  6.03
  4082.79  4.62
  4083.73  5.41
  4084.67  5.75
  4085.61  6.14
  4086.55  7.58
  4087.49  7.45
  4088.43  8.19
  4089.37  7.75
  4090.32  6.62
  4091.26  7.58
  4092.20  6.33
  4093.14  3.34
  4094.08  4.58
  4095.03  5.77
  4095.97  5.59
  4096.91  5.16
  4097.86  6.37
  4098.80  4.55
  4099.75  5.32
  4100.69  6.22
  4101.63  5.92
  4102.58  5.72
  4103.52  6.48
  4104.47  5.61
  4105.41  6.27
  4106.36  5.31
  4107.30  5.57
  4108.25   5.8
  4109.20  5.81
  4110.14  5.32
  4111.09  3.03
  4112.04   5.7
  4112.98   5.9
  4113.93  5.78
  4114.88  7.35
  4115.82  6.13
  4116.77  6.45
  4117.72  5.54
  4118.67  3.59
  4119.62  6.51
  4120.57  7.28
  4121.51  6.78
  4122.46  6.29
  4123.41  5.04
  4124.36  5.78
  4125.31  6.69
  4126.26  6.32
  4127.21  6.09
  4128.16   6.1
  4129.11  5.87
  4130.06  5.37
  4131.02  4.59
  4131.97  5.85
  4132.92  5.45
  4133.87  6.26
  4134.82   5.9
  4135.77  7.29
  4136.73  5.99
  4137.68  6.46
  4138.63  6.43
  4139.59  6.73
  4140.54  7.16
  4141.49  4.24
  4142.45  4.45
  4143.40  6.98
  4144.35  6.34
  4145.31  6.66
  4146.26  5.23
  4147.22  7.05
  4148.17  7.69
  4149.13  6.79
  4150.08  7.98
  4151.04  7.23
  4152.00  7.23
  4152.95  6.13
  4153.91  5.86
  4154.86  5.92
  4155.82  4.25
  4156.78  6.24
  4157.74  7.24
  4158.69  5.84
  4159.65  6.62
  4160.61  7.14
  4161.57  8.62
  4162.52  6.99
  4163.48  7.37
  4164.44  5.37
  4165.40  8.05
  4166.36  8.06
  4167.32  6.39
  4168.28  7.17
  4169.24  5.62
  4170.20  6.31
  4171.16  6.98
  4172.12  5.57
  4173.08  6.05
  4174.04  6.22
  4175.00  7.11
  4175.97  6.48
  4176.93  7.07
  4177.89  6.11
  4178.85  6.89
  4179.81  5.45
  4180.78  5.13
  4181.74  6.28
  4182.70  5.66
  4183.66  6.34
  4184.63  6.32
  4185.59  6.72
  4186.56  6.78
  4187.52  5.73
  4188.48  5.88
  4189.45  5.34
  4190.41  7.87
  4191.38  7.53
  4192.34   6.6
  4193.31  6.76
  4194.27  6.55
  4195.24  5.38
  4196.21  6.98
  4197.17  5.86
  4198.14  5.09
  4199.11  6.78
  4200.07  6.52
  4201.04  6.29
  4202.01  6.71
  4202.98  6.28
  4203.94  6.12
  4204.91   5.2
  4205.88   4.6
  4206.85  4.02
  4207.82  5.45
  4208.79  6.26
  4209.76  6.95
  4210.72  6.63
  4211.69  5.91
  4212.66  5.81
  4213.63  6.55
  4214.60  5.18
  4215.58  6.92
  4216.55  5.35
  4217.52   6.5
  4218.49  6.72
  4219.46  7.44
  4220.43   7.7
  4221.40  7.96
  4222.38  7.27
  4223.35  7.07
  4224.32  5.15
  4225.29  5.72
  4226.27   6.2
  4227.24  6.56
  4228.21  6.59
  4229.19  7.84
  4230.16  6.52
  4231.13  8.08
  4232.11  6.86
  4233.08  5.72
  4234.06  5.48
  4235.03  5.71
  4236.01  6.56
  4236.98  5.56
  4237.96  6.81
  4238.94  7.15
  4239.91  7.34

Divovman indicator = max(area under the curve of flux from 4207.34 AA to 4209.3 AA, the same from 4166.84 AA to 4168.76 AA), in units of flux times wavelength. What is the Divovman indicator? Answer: 13.0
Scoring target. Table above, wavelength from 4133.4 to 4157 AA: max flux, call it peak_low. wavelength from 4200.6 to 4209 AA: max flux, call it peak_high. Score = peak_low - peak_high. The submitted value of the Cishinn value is 1.3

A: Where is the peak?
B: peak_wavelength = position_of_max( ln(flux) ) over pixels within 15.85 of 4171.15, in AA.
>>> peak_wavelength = 4161.57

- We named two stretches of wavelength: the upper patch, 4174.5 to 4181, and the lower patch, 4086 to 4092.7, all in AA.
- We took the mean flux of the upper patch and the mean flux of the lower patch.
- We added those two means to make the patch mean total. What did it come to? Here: 13.7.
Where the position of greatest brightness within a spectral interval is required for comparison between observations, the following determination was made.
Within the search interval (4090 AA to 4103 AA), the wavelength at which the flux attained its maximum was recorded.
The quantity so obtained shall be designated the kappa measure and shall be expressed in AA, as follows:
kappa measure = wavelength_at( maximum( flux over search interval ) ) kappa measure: 4091.26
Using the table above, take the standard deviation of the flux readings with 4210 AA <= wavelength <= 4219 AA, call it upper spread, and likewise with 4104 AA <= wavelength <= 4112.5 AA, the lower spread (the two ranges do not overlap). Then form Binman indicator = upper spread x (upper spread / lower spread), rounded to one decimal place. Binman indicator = 0.4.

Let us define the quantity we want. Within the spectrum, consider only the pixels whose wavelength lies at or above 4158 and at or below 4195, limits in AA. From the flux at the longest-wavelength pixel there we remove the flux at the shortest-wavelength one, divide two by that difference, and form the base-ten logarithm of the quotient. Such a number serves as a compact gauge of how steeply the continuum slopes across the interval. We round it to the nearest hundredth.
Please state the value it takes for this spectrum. 0.45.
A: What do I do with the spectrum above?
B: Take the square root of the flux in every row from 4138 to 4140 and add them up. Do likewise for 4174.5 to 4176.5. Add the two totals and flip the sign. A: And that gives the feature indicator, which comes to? -10.3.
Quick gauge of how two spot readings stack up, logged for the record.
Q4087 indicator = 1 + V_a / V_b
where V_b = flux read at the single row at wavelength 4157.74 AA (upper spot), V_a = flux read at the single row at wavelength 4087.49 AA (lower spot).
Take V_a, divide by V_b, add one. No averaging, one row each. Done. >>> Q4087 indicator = 2.0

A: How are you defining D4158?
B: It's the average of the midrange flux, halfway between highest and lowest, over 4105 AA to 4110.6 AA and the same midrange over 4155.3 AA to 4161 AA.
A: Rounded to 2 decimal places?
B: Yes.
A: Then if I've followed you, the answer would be 5.77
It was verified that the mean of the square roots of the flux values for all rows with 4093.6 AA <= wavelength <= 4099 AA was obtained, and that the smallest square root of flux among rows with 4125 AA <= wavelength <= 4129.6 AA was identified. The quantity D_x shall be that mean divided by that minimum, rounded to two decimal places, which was 0.95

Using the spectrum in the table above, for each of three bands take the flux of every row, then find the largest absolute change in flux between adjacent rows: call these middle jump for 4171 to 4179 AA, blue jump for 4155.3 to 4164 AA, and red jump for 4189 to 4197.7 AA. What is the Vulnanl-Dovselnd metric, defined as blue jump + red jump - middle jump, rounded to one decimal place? 3.1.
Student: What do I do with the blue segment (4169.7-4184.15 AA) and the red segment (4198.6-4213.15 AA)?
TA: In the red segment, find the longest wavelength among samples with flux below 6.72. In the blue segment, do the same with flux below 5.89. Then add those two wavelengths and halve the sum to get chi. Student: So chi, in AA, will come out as 4197.7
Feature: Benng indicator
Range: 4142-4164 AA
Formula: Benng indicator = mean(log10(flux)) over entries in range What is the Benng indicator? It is 0.81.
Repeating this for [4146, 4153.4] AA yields 0.84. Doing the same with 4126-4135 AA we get 0.76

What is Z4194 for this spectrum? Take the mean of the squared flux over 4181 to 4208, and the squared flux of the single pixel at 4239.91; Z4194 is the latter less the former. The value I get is 15.6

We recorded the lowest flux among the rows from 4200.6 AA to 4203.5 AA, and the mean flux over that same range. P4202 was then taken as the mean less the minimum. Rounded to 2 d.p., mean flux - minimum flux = 0.15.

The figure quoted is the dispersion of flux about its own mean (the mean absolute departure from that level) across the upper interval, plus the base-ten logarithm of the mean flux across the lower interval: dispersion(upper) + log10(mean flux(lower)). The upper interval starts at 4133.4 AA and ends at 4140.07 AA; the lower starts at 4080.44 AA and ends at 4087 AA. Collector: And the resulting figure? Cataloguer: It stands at 1.10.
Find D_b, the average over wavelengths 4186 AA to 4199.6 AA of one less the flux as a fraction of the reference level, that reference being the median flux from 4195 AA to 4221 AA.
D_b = -0.01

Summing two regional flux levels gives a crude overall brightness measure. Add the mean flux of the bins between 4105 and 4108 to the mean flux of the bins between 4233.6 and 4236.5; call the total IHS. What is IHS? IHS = 11.6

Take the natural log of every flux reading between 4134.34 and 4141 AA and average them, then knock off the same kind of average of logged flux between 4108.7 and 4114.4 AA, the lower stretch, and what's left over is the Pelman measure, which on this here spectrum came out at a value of 0.24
